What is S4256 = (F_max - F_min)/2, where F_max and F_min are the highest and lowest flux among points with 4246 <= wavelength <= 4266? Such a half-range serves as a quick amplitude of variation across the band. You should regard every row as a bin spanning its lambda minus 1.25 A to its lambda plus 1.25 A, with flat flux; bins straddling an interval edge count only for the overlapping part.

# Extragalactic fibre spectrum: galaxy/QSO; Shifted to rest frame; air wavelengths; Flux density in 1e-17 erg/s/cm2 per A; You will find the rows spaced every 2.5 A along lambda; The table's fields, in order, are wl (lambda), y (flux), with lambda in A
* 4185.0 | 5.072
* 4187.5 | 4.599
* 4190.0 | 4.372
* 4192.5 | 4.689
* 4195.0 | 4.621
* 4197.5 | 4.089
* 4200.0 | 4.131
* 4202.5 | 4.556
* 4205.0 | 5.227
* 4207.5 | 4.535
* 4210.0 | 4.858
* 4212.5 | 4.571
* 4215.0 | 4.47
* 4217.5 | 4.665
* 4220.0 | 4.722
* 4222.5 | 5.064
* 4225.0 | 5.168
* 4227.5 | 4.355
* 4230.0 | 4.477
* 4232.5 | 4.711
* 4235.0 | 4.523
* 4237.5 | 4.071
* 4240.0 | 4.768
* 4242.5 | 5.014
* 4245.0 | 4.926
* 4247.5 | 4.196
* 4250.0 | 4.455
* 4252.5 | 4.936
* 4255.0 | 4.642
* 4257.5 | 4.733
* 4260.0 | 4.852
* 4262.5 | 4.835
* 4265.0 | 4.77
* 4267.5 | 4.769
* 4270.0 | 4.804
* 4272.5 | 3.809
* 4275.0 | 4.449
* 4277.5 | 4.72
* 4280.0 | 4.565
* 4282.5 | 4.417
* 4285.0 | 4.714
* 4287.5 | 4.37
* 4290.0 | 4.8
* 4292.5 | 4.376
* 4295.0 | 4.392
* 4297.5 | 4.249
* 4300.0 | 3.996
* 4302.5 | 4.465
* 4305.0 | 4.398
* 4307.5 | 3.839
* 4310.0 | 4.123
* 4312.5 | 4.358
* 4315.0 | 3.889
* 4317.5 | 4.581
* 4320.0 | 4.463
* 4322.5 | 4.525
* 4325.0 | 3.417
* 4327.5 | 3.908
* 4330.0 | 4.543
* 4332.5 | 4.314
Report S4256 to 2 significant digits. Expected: 0.37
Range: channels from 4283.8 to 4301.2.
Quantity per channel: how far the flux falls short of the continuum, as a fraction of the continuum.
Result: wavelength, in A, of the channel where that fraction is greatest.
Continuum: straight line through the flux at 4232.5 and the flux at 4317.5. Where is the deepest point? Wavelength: 4300.0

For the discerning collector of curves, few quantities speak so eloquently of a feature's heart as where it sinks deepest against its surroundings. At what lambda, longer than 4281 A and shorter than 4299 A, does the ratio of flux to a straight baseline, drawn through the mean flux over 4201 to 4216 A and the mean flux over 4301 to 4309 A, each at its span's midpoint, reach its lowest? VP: 4297.5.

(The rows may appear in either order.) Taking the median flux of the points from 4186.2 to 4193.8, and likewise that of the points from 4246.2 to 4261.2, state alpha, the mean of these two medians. 4.64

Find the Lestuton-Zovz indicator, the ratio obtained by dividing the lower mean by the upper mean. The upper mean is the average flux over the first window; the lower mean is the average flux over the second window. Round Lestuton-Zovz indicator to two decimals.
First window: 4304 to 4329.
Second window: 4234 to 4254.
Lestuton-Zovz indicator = 1.11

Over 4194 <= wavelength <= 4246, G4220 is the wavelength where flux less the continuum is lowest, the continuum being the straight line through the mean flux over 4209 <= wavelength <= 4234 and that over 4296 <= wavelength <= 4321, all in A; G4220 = 4197.5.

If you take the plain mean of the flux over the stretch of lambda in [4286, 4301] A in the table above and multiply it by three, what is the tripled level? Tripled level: 13.1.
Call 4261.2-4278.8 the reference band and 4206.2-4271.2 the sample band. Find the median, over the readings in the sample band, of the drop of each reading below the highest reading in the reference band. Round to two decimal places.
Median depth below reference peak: 0.11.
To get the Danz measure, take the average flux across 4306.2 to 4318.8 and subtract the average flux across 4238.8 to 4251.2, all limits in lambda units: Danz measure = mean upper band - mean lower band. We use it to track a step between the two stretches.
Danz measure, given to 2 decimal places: -0.51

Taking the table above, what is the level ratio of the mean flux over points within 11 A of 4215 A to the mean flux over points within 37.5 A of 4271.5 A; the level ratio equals 1.06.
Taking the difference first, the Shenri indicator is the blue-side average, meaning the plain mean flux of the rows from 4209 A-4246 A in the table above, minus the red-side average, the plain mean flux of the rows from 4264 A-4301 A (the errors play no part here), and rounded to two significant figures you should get 0.21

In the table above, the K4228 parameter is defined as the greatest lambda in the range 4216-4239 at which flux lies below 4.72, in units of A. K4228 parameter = 4237.5 A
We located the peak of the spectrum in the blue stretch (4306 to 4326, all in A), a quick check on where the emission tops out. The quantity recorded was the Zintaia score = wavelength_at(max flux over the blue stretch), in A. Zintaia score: 4317.5 A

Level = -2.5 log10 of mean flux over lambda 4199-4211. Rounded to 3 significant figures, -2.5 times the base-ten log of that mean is -1.67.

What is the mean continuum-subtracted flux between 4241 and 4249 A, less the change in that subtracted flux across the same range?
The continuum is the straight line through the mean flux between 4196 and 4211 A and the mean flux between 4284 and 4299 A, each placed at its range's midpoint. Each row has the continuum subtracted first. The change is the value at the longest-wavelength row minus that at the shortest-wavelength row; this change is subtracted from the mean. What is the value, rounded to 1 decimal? 1.0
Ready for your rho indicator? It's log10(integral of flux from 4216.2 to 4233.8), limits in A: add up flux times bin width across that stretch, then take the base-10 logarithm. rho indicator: 1.92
